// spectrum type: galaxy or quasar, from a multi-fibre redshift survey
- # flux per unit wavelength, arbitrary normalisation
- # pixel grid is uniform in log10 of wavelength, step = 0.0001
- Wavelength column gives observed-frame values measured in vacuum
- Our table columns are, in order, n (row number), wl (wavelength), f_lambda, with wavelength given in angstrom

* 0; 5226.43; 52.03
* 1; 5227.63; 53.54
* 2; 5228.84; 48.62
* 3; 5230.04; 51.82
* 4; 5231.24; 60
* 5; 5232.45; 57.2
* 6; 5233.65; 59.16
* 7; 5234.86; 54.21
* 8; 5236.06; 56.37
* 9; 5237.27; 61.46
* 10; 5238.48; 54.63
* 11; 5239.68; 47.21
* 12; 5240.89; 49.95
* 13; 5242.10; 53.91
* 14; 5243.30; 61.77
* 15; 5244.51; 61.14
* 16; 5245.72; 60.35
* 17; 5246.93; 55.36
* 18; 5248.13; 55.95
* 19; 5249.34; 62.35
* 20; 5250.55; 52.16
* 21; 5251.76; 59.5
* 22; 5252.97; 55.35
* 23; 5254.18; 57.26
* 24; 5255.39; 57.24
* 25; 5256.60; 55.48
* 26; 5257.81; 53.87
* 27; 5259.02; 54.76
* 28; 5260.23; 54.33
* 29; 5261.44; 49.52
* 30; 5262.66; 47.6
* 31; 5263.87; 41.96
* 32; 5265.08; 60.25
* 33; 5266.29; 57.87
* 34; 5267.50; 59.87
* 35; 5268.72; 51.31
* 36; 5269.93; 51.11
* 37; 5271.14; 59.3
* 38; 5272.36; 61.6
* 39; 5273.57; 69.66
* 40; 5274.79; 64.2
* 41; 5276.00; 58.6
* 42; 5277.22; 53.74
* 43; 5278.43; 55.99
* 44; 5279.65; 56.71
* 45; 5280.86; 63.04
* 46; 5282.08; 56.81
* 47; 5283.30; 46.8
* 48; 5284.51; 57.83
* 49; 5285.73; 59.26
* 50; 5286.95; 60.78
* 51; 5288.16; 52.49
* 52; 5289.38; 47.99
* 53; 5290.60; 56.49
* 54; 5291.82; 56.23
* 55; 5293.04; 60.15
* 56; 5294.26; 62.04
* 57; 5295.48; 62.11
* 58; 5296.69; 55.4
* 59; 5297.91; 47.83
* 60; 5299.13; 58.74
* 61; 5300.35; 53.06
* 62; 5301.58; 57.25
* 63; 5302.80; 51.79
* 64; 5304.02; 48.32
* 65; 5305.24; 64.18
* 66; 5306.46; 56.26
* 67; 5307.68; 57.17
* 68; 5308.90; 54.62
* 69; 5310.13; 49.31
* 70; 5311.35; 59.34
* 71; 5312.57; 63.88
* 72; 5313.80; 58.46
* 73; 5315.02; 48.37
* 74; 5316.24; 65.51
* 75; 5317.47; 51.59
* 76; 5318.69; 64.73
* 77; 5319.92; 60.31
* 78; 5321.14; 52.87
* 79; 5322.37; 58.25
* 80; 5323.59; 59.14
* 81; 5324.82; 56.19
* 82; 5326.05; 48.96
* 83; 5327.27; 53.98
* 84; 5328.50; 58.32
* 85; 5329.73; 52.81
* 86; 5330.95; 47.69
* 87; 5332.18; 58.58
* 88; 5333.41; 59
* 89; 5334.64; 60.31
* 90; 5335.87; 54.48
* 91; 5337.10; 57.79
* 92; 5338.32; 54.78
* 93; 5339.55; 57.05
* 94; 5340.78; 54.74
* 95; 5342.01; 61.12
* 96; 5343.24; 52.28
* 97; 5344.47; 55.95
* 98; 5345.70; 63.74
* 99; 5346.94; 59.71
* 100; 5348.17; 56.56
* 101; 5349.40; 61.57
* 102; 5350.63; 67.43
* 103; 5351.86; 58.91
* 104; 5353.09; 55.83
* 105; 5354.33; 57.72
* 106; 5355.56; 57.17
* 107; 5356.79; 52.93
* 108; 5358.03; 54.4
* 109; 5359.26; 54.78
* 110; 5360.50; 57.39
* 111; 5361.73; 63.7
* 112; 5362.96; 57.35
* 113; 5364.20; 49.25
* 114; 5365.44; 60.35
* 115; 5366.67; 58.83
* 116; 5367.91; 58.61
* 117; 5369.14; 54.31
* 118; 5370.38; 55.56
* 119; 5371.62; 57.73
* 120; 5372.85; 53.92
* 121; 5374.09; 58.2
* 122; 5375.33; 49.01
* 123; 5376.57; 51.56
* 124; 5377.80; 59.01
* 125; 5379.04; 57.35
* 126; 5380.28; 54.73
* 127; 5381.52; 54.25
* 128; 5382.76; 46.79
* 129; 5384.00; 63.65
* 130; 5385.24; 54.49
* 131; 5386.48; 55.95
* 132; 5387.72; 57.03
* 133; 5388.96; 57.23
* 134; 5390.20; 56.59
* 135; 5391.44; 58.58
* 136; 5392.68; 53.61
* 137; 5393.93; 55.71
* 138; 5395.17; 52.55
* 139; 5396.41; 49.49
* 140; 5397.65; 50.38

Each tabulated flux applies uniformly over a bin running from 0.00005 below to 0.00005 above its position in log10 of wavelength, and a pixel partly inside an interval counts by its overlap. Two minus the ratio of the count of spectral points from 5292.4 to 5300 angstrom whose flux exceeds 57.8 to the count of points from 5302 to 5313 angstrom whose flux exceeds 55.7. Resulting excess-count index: 1.20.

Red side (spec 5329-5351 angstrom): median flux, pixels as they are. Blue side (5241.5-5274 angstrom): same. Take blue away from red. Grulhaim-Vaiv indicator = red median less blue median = 1.5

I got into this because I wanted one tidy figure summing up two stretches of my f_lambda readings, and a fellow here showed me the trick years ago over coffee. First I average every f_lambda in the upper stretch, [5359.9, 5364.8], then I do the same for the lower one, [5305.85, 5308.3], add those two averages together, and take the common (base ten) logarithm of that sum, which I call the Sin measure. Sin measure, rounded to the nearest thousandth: 2.056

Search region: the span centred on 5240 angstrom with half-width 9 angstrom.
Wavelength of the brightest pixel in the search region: 5243.30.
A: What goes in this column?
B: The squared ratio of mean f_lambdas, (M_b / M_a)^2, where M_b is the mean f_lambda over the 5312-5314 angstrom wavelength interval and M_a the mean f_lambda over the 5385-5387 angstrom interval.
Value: 1.23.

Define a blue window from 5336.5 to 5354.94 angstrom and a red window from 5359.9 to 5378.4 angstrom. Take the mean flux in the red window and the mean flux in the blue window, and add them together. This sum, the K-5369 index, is 115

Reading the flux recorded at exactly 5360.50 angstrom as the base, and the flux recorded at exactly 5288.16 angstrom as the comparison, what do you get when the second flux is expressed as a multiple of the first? 0.91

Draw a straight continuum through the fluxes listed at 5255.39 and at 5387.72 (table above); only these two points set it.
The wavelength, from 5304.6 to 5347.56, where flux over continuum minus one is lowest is 5330.95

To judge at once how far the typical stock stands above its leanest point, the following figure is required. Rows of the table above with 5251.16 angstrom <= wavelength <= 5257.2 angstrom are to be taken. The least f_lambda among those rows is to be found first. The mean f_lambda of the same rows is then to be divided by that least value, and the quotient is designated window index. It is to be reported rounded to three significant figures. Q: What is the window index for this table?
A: 1.03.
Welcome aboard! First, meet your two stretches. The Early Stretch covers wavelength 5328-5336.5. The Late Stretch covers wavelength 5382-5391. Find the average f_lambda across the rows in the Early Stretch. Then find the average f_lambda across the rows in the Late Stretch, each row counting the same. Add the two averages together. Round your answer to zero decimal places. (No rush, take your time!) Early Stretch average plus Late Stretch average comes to 112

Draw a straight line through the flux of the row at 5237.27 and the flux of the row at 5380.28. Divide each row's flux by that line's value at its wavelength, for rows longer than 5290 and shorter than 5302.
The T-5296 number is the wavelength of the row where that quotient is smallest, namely 5297.91 angstrom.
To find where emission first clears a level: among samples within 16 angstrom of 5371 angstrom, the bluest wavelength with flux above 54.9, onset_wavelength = 5355.56 angstrom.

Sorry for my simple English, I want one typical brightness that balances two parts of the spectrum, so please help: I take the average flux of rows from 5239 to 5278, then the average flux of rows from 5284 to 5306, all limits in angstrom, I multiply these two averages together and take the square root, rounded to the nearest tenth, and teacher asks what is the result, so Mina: 56.1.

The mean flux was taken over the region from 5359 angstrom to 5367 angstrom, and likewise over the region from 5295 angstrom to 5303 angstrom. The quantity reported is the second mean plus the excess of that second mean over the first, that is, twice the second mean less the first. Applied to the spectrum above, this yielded 53.0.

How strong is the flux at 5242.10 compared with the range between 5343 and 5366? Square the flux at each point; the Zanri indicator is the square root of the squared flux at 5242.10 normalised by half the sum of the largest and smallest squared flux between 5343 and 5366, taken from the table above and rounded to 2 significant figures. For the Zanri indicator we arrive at 0.91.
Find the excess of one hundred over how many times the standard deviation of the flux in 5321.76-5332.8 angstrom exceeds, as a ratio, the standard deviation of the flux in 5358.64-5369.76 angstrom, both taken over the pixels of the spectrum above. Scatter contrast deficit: 98.9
